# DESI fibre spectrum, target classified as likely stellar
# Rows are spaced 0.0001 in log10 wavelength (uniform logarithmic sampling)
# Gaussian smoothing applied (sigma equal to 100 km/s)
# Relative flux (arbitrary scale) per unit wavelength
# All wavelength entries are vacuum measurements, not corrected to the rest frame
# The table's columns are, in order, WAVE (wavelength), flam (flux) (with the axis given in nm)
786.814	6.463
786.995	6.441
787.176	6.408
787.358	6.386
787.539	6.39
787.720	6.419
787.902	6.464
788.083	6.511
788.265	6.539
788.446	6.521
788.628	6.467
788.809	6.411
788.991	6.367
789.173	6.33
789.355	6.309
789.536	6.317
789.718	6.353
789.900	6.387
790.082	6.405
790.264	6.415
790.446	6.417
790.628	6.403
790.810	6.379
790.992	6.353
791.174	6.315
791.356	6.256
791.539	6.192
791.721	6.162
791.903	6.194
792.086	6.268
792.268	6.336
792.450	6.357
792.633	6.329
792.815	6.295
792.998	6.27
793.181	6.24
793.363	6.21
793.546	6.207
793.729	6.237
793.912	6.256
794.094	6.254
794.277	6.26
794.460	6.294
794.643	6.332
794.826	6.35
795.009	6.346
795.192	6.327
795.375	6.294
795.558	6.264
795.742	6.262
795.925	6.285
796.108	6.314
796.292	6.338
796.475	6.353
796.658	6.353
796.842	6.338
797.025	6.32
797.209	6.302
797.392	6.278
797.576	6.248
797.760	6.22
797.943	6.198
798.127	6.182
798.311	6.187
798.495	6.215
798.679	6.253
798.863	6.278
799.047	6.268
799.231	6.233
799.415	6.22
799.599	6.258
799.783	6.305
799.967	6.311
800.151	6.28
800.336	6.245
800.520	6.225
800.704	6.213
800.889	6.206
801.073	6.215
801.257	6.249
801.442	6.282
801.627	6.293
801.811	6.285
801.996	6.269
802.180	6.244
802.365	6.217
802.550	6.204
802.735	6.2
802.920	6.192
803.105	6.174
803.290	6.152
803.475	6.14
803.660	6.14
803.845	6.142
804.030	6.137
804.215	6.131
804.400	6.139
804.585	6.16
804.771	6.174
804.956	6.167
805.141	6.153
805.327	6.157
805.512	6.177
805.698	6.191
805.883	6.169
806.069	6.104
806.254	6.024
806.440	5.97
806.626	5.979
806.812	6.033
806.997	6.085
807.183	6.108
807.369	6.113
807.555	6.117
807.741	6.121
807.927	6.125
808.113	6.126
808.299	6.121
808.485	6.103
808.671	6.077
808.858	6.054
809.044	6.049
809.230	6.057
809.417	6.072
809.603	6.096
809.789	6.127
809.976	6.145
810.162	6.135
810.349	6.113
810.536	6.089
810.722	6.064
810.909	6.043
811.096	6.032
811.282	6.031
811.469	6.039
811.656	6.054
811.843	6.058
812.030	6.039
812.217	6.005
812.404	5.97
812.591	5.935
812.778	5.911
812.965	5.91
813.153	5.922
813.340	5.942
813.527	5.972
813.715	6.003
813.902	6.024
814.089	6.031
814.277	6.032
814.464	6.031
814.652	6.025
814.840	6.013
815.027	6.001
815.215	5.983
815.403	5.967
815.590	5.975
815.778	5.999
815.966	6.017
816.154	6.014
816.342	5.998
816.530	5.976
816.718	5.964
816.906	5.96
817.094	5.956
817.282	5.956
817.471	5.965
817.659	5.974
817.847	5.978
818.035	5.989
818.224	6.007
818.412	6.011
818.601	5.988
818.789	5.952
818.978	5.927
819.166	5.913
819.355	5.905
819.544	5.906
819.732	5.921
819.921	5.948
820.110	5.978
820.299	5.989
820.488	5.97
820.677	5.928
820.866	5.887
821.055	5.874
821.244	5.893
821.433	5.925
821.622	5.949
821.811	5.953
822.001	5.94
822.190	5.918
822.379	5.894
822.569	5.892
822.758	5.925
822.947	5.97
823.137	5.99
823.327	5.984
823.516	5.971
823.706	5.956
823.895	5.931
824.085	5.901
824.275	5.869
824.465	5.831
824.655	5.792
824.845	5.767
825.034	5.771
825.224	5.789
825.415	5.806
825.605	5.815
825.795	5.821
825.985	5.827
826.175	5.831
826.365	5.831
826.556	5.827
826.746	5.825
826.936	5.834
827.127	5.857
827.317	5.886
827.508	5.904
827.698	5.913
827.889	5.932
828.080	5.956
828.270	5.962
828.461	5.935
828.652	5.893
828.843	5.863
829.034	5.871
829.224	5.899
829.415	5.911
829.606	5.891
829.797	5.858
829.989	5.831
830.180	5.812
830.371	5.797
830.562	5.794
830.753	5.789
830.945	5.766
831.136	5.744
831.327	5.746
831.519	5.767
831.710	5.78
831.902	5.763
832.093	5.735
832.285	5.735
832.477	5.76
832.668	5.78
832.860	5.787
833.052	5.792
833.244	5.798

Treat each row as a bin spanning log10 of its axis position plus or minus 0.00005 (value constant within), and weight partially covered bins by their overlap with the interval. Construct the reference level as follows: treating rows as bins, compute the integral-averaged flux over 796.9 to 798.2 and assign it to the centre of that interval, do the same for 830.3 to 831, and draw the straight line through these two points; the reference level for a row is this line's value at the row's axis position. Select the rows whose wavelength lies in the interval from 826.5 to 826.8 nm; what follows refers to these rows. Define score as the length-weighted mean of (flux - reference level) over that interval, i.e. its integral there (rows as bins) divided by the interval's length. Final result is -0.016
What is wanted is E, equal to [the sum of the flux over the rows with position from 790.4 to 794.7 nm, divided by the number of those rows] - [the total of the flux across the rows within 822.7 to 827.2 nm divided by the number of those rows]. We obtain 0.4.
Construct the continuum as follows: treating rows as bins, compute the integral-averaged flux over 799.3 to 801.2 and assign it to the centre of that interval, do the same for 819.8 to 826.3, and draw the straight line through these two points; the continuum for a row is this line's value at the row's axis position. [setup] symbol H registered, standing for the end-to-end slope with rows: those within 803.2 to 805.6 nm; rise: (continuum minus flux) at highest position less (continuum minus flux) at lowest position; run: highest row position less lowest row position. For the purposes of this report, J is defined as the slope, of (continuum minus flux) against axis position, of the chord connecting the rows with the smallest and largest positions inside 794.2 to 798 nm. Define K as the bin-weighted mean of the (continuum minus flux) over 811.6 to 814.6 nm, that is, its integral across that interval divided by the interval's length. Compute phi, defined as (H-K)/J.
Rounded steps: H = -0.027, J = 0.001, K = 0.061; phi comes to -64.1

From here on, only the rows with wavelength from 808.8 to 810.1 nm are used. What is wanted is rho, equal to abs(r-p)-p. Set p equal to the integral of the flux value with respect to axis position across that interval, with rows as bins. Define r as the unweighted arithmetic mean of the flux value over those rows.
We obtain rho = -6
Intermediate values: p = 7.9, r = 6.1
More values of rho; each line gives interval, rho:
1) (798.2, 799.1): -5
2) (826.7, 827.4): -2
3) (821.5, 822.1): -1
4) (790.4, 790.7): 3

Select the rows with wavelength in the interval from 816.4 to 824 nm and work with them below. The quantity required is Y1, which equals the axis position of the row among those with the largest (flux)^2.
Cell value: 818.412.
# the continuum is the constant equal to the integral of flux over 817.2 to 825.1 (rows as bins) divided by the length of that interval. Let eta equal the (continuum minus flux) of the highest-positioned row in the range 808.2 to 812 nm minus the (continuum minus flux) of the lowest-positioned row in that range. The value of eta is 0.06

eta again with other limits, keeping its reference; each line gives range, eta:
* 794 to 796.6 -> -0.10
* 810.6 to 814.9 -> 0.05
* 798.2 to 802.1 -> -0.08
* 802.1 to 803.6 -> 0.10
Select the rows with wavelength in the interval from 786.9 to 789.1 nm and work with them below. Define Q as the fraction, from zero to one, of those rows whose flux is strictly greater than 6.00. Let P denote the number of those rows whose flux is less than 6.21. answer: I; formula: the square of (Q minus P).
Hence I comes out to 1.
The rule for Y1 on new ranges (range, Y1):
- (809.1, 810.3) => 809.976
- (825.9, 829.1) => 828.270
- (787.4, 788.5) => 788.265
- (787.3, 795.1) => 788.265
